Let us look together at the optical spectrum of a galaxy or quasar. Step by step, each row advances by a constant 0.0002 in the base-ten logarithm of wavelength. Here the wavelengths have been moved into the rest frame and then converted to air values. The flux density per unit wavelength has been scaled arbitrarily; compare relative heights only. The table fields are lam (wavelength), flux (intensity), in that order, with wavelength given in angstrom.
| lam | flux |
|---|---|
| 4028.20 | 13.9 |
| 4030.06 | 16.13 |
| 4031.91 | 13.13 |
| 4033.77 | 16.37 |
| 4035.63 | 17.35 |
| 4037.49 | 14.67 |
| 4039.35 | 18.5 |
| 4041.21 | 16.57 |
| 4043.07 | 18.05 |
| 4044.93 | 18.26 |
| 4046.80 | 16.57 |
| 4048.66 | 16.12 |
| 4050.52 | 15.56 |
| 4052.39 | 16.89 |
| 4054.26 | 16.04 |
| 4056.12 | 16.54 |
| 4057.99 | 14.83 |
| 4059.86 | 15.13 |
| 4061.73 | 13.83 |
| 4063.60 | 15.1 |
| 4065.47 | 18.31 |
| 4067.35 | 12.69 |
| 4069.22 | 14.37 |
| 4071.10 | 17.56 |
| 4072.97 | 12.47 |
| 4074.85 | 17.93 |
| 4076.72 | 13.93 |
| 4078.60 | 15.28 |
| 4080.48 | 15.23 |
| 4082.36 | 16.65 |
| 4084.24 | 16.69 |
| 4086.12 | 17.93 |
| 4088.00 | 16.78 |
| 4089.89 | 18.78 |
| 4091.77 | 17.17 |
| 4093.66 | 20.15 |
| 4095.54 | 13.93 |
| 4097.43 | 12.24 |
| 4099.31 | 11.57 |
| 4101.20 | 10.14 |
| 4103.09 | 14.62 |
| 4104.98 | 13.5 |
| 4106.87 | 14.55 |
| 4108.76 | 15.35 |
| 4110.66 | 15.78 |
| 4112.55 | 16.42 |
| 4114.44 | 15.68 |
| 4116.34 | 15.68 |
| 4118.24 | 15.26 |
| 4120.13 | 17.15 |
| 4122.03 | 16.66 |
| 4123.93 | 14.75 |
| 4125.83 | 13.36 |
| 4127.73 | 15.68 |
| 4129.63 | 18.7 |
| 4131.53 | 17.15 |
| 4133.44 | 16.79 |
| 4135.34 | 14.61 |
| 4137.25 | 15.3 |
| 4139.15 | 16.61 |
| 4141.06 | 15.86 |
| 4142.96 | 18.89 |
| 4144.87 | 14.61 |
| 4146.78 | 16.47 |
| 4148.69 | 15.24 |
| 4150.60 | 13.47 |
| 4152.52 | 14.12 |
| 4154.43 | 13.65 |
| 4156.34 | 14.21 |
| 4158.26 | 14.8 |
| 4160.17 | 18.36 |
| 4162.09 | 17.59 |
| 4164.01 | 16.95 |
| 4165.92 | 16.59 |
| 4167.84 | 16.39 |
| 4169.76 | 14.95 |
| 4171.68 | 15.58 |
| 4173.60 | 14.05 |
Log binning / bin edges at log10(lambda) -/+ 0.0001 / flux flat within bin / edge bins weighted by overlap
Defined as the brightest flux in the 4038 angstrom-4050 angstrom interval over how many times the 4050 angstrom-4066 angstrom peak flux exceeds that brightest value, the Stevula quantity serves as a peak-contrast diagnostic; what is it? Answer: 18.7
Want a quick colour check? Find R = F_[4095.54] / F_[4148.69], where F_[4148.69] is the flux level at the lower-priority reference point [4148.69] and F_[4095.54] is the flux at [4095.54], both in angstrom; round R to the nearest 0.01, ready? 0.91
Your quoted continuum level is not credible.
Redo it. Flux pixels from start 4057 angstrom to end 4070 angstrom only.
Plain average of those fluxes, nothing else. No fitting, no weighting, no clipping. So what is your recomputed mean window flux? 14.9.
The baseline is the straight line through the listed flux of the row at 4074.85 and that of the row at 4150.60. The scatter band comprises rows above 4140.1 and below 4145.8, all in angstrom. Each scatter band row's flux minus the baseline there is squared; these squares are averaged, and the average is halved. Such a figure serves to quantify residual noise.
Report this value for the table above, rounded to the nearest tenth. 4.8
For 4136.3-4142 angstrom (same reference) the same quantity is 1.8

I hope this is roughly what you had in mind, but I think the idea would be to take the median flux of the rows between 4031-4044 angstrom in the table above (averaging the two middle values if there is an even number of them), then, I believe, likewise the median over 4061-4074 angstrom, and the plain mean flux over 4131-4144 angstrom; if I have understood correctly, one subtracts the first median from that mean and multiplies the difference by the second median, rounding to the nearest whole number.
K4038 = -2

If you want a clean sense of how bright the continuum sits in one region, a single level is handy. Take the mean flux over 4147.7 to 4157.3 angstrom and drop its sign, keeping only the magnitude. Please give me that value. 14.1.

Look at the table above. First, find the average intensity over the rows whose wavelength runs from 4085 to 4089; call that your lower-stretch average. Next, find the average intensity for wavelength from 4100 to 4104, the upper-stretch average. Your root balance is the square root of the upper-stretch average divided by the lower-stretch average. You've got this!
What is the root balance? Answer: 0.84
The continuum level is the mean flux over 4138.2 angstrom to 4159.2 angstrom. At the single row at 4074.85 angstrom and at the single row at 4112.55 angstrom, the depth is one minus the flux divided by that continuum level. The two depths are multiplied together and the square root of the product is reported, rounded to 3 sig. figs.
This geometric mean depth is 0.115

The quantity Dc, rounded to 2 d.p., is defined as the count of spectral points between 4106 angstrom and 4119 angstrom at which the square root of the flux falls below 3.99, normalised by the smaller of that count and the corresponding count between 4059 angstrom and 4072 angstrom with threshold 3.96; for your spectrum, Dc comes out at 1.20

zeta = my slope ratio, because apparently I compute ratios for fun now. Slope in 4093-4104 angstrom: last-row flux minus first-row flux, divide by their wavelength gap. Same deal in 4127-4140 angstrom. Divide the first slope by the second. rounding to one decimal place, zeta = -7.2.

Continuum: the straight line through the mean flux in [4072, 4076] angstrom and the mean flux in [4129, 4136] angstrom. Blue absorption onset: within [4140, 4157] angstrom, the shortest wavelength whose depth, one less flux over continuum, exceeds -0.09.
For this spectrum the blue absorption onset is 4141.06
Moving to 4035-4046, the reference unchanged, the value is 4037.49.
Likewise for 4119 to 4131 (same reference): 4120.13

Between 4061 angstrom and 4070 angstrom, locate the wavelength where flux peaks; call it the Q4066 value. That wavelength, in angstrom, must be 4065.47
